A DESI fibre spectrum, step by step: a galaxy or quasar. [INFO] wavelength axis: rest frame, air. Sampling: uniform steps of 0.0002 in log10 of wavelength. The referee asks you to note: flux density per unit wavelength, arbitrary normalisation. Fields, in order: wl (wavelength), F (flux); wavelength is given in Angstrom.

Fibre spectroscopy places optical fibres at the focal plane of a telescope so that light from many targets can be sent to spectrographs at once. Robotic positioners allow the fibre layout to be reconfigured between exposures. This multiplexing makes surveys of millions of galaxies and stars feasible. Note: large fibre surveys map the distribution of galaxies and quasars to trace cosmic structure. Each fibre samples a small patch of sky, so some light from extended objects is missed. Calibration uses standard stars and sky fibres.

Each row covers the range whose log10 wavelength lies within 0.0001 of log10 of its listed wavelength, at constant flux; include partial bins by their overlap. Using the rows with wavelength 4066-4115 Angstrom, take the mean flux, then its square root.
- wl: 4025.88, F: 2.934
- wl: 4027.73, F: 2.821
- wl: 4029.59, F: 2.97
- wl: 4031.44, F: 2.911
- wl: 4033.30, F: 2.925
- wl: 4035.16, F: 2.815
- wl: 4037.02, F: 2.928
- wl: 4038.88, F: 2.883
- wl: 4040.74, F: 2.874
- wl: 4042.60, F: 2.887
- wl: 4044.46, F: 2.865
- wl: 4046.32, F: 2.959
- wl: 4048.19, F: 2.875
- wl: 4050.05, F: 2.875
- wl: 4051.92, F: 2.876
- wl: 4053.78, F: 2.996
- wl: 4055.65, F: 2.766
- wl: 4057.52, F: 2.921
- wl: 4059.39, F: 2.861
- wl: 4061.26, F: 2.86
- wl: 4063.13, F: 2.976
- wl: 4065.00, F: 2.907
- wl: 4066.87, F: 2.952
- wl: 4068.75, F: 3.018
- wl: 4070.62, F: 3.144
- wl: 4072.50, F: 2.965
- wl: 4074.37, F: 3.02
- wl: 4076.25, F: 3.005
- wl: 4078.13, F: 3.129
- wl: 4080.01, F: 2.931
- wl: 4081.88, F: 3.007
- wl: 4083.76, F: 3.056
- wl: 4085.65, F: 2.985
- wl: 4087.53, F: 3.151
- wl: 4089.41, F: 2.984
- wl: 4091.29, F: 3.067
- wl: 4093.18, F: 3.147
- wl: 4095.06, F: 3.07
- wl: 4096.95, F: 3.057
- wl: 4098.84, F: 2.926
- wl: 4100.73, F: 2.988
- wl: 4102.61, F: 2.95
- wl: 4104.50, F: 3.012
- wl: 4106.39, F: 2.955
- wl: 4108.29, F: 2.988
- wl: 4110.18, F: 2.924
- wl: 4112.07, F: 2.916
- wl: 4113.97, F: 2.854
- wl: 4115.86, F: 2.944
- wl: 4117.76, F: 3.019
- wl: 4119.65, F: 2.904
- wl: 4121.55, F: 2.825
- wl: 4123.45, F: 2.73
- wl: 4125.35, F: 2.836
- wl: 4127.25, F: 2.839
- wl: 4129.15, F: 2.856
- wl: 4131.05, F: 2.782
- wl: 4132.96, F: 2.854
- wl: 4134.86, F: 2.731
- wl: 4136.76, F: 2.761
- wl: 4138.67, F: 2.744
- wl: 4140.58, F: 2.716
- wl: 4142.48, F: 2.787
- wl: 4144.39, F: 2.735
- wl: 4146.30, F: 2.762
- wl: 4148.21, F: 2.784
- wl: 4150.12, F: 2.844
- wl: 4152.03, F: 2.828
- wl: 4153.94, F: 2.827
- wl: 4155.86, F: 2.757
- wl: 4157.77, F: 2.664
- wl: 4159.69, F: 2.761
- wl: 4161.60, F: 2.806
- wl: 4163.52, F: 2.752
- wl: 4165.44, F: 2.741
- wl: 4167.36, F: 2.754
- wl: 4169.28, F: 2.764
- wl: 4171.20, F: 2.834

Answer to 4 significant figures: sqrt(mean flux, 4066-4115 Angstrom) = 1.734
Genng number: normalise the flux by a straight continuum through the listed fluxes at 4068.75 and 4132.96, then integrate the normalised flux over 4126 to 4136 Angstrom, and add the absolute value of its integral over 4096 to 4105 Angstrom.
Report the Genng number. 19.0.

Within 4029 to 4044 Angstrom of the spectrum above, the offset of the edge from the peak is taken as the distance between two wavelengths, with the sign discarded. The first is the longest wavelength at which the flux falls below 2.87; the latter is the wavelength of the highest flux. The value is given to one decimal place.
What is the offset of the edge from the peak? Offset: 5.6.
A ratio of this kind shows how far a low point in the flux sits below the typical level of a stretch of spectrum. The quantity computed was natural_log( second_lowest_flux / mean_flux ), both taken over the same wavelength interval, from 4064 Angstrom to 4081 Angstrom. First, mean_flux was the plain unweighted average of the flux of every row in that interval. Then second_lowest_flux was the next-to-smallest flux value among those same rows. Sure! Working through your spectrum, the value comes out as -0.026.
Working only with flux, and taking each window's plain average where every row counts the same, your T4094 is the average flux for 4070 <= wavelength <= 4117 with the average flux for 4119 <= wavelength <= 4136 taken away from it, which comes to 0.190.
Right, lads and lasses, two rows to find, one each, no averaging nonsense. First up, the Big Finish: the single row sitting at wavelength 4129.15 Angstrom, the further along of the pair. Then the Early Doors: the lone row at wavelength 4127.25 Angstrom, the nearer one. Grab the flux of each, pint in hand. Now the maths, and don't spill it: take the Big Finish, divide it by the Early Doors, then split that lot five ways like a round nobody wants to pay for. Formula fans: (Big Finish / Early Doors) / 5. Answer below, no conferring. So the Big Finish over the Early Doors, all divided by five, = 0.201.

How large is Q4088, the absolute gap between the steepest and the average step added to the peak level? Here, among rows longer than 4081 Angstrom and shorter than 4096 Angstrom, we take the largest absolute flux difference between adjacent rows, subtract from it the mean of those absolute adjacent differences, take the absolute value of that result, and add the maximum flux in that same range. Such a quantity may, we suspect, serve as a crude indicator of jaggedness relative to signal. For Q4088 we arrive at 3.22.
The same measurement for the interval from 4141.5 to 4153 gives 2.87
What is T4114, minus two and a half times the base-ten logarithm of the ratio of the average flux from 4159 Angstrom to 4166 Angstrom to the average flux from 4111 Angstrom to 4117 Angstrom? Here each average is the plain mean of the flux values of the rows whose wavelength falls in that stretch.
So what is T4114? 0.05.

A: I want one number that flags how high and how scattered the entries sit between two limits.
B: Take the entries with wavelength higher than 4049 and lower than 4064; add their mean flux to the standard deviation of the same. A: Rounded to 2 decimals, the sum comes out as 2.96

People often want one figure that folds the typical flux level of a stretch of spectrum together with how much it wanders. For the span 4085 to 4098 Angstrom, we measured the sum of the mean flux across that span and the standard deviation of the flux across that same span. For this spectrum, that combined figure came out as 3.13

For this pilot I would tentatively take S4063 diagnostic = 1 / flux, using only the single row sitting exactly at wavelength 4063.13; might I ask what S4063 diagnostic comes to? 0.336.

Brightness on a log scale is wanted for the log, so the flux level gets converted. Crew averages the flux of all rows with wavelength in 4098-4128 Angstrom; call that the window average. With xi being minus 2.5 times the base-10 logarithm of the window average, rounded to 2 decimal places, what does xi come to -1.16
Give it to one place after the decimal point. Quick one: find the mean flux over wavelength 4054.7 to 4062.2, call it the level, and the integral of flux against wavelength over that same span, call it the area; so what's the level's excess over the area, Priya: -18.5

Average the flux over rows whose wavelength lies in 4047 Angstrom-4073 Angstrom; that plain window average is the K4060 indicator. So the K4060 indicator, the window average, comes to 2.93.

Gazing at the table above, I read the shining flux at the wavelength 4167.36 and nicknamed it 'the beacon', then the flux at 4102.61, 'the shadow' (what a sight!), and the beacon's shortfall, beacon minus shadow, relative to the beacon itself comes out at -0.071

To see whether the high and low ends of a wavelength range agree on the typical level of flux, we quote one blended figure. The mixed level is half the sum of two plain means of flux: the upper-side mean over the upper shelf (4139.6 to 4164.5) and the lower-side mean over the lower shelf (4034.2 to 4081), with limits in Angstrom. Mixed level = 2.85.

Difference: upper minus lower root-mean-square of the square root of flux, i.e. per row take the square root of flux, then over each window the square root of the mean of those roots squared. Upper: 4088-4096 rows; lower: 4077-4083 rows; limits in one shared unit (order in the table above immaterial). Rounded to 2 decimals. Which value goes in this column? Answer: 0.01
